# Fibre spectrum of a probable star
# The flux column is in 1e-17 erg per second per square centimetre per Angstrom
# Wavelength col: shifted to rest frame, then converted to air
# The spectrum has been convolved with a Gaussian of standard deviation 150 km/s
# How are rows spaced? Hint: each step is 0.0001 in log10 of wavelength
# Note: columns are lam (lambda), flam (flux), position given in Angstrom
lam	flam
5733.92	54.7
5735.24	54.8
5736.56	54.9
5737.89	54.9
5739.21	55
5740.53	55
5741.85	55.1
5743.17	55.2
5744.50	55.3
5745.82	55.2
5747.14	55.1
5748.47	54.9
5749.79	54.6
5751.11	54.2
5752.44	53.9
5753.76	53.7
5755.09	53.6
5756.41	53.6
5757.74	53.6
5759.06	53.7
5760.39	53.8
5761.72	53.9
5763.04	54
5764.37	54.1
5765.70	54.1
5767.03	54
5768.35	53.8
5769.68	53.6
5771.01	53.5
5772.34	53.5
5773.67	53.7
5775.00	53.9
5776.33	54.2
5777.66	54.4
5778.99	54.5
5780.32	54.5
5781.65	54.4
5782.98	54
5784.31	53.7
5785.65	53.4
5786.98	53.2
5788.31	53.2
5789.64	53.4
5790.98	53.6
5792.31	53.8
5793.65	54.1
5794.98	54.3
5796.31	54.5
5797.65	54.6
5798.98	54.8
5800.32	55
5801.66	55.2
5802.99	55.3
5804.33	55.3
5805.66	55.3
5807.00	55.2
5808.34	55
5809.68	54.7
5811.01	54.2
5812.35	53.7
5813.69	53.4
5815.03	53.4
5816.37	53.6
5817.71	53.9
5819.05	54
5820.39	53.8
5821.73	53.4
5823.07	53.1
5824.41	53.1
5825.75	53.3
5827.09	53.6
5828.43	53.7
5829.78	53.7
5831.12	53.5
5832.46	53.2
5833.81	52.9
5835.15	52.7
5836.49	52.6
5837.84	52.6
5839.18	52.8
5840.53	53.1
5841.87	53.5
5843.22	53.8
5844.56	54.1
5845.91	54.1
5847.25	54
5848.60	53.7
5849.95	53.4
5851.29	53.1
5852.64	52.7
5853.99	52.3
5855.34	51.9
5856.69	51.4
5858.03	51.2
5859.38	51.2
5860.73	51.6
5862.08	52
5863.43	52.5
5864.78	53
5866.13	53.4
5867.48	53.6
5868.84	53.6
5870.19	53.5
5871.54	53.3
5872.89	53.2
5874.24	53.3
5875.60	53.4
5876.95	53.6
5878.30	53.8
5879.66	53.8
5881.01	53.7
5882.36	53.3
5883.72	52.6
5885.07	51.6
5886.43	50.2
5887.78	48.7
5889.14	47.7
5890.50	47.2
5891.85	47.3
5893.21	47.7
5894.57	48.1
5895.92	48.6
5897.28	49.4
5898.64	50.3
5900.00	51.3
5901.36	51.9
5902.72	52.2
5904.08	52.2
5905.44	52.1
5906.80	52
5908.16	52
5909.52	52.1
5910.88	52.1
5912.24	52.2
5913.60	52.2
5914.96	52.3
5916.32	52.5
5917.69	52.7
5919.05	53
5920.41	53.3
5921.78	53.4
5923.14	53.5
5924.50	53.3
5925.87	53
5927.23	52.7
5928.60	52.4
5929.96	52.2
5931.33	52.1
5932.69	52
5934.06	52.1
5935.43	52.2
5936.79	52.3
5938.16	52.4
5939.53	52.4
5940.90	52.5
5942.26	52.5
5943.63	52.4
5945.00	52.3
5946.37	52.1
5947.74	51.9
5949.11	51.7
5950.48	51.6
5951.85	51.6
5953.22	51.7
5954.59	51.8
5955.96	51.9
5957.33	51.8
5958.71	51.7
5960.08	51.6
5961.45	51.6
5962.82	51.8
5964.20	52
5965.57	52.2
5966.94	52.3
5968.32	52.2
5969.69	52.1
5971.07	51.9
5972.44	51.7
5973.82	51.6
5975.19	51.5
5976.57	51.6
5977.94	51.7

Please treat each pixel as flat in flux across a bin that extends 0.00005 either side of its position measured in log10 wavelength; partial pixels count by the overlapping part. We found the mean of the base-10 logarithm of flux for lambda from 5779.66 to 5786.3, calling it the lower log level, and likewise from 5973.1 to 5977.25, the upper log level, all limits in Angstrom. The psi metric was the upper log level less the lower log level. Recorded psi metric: -0.020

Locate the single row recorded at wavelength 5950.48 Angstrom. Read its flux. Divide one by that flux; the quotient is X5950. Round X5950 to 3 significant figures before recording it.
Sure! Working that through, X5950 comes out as 0.0194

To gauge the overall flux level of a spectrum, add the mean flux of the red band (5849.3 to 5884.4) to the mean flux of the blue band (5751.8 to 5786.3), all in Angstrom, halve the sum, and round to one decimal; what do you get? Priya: 53.4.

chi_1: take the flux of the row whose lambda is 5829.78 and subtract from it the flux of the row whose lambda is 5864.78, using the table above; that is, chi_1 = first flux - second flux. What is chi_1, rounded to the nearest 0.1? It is 0.7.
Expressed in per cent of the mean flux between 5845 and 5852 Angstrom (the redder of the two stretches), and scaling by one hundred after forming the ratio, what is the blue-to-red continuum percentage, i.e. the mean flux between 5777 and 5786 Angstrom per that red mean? 101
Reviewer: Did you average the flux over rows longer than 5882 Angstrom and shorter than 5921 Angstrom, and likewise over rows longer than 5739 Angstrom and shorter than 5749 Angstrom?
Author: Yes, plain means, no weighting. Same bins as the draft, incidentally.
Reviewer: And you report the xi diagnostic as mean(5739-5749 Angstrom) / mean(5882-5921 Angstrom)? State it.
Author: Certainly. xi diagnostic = 1.08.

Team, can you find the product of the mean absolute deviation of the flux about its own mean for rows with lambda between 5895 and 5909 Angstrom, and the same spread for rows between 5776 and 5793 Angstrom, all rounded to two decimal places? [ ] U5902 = 0.45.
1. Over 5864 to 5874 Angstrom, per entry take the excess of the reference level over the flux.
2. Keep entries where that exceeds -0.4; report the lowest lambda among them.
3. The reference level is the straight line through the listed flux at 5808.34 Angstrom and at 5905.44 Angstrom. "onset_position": 5864.78 Angstrom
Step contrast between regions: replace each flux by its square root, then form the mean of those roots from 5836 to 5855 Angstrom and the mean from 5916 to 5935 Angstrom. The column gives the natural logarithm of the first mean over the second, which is 0.005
